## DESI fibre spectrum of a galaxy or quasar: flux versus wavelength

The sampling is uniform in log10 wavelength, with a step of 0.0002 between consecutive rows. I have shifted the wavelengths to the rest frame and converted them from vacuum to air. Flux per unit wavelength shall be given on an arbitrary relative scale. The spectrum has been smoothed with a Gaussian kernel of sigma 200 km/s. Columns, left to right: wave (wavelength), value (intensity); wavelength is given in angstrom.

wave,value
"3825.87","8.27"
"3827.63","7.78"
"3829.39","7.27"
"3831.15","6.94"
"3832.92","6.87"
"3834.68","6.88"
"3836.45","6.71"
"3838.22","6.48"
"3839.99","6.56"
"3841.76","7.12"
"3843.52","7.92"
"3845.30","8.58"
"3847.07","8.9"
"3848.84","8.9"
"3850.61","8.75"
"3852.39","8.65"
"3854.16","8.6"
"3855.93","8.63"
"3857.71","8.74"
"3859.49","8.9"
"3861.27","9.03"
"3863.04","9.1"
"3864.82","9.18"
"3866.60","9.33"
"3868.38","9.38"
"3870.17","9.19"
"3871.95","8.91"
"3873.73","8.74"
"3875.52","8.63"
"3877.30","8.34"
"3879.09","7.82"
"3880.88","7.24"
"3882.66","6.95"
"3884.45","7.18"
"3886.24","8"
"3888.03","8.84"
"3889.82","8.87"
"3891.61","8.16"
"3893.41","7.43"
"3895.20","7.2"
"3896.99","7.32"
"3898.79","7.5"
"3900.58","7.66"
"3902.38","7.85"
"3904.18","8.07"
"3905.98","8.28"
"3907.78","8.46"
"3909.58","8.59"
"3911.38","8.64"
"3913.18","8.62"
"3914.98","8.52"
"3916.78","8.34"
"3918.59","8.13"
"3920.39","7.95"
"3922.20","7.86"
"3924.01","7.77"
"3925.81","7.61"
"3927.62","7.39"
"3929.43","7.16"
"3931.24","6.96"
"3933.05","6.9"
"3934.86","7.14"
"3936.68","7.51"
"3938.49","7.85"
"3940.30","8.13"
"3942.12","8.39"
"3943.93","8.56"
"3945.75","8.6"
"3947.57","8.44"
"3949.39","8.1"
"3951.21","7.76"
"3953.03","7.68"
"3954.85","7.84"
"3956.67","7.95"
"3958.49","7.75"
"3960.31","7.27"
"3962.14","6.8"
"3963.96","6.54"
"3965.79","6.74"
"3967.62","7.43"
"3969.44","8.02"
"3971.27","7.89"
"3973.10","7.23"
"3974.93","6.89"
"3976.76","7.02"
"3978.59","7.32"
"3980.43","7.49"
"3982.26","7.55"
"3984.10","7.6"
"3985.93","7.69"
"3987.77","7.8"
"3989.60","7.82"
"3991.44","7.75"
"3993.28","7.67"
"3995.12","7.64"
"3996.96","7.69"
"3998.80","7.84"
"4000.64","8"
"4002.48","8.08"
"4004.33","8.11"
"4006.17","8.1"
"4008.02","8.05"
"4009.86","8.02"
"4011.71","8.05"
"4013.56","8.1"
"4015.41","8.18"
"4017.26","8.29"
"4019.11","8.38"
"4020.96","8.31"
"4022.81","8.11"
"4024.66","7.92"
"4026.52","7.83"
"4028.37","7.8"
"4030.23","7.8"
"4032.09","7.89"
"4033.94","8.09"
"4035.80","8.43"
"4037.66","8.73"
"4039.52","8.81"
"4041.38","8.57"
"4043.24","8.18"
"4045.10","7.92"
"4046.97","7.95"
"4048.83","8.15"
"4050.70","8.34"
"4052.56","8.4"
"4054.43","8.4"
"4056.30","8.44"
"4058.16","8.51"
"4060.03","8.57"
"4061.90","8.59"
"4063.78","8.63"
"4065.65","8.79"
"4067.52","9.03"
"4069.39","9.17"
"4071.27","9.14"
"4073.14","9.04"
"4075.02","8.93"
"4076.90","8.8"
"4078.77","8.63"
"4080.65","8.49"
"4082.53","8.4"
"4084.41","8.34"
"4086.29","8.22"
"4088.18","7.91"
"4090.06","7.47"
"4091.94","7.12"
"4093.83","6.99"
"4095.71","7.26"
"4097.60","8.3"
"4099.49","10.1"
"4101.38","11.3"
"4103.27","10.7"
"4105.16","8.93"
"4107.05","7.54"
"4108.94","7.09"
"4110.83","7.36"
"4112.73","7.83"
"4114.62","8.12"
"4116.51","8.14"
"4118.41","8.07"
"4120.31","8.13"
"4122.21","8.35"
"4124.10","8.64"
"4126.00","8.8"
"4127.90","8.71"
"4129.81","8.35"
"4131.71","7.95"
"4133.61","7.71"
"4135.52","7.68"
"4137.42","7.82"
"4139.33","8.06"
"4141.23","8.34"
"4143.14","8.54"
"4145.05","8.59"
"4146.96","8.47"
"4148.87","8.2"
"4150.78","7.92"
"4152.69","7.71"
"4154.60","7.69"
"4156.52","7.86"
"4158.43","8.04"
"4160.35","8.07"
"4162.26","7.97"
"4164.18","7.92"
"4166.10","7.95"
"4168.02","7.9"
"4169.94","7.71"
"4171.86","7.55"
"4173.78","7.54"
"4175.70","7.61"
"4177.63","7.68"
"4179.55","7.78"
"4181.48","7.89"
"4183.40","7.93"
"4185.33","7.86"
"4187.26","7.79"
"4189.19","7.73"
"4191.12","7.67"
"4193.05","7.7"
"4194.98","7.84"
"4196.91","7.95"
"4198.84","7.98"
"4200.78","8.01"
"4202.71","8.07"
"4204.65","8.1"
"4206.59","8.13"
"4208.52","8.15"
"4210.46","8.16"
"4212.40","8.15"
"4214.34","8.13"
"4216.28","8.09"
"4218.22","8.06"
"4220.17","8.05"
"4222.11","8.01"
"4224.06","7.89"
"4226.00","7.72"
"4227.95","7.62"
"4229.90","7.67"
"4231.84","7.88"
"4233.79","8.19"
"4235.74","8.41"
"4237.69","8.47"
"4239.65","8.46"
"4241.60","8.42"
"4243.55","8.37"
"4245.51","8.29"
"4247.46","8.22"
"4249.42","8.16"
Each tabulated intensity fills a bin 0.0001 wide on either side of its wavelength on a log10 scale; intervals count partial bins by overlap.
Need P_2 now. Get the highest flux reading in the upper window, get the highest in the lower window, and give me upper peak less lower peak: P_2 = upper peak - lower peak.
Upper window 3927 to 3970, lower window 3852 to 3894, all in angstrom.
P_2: -0.8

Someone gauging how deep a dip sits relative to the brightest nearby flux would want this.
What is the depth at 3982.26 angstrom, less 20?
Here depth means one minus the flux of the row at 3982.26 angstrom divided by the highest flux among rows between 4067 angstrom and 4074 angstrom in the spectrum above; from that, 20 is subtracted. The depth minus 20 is -19.82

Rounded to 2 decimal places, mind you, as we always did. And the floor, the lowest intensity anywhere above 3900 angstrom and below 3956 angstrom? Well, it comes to 6.90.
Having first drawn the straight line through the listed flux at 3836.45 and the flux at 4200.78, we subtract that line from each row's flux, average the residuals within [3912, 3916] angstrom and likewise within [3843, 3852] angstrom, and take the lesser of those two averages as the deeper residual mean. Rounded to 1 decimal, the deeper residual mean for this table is 1.6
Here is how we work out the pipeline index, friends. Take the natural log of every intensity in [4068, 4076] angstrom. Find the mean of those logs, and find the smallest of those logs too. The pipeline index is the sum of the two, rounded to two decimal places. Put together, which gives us 4.39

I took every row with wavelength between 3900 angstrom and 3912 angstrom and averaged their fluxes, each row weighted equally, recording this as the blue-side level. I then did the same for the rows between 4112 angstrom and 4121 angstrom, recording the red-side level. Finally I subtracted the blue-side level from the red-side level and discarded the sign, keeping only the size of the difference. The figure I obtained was 0.16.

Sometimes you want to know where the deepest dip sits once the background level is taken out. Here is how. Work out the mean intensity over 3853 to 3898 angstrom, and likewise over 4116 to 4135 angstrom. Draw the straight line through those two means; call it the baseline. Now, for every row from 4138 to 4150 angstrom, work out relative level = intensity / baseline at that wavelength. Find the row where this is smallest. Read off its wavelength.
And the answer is 4139.33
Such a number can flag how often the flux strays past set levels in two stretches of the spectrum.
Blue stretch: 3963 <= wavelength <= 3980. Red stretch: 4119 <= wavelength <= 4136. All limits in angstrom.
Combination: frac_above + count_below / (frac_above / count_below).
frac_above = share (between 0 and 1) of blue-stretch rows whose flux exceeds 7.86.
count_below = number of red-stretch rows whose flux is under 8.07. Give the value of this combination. 41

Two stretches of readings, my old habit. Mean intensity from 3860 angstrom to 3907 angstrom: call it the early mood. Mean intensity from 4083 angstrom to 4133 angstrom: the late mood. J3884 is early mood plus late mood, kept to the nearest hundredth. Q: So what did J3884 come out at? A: 16.54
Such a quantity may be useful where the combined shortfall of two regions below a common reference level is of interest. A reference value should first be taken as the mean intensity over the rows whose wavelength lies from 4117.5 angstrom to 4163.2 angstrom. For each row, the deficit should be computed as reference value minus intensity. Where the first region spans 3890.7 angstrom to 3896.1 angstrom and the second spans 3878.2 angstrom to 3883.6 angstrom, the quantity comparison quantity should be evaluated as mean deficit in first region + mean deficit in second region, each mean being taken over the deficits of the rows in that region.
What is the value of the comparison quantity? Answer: 1.4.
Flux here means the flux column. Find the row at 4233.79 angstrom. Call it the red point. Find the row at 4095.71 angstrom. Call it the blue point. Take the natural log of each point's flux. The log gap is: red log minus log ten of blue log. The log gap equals 1.806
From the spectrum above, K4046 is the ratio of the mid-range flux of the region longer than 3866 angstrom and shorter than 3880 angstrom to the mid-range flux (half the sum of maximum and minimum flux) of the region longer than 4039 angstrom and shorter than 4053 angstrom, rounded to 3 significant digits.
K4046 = 1.03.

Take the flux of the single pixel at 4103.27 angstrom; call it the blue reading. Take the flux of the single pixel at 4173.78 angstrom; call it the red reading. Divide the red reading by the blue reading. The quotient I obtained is 0.70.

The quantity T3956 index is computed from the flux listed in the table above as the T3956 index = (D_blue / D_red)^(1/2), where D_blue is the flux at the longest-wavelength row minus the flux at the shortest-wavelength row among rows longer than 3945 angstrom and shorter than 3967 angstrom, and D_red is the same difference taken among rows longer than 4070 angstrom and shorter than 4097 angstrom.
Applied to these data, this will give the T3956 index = 1.0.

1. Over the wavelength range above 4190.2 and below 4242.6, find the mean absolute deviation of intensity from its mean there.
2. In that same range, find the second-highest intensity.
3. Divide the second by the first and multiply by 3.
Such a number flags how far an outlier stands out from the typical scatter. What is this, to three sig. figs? 137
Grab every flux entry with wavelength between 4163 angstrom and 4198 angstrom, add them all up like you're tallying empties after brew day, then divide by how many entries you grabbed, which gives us 7.8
